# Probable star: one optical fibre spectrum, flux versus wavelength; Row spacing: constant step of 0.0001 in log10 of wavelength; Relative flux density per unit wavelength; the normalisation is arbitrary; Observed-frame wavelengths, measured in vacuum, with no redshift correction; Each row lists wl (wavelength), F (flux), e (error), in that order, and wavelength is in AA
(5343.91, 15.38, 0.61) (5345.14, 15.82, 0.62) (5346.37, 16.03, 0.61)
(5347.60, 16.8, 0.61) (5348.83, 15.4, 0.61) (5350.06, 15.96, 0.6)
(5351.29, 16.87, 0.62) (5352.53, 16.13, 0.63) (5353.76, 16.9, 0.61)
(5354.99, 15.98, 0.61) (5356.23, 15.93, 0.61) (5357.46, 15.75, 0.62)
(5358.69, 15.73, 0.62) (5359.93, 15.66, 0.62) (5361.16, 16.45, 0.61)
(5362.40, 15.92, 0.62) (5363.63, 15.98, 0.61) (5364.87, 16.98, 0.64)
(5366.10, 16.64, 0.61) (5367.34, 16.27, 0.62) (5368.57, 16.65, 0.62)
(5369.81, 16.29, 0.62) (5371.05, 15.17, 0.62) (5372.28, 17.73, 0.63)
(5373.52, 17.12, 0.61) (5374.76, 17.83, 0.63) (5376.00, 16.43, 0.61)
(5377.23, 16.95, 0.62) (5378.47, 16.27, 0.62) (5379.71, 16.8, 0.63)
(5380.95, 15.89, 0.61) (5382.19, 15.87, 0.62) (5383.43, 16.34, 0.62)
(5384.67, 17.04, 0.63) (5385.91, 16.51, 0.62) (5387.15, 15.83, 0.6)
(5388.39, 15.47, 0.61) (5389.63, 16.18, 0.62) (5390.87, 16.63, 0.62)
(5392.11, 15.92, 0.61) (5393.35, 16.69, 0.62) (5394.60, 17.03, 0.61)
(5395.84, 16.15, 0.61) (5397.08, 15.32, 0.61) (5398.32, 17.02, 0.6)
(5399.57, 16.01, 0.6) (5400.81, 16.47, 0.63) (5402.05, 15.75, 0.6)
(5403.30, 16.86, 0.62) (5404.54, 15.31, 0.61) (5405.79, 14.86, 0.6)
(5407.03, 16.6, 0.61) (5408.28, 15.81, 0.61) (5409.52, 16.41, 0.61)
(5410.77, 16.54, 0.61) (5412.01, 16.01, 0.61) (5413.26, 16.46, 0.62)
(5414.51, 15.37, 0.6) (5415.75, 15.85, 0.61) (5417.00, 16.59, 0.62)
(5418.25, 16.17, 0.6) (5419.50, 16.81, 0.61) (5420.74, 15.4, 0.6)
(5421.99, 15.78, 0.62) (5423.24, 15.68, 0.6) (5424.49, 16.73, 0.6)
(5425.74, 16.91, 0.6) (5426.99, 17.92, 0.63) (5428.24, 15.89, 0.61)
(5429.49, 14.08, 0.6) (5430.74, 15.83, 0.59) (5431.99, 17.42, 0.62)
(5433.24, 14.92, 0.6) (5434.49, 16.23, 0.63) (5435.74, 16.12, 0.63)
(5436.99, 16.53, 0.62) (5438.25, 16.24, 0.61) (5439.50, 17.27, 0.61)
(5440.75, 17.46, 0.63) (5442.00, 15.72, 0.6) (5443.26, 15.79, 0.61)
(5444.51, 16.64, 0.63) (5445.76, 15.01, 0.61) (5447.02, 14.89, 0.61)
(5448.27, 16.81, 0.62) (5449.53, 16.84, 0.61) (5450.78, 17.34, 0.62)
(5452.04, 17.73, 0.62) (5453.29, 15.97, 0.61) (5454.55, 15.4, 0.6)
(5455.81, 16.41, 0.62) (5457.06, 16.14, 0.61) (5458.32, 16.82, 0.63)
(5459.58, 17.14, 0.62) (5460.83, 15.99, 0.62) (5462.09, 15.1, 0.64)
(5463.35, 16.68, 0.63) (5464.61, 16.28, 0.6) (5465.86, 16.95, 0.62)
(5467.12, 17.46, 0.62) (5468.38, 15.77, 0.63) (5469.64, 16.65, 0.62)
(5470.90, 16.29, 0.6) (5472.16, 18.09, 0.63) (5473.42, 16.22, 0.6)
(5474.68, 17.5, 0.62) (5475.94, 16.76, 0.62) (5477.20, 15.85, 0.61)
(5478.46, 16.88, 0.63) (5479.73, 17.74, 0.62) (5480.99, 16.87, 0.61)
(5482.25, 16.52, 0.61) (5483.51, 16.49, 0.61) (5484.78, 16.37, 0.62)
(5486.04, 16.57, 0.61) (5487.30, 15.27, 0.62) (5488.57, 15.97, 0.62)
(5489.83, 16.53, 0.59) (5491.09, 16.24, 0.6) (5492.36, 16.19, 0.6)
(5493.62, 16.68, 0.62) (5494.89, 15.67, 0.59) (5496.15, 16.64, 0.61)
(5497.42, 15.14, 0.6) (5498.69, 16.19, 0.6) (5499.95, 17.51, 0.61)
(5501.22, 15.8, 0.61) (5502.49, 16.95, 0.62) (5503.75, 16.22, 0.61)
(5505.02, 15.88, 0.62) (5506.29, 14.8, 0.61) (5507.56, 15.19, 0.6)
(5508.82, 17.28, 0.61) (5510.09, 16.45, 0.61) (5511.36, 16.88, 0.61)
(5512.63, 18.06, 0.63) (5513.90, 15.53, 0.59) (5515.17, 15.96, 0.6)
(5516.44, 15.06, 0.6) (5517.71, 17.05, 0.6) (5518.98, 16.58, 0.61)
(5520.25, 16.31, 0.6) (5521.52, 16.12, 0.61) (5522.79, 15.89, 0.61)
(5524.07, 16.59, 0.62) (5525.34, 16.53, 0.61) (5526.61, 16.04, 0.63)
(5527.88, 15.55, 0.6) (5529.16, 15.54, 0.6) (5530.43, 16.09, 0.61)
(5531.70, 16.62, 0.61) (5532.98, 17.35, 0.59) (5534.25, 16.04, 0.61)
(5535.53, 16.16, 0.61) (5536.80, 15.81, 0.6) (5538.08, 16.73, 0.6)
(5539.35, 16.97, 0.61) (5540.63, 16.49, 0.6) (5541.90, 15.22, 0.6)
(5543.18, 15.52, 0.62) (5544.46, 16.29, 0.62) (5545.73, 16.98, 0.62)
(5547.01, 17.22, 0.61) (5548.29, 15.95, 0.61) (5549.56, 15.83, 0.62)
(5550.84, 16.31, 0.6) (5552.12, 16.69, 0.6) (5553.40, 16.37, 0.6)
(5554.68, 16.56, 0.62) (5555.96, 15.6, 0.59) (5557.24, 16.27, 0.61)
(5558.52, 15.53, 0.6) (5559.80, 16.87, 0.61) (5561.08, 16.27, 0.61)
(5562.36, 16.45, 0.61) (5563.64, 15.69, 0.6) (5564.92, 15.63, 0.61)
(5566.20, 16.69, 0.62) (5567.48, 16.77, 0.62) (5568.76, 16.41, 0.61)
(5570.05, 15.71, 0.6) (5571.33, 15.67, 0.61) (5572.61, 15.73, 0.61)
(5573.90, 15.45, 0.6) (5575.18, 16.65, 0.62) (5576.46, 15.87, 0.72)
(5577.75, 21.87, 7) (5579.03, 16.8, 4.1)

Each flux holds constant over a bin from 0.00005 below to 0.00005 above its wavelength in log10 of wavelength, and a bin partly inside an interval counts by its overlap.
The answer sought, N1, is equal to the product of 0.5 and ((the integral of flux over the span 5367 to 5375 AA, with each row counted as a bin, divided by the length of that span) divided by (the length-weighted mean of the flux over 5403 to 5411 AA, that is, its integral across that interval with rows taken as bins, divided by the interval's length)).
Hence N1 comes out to 0.521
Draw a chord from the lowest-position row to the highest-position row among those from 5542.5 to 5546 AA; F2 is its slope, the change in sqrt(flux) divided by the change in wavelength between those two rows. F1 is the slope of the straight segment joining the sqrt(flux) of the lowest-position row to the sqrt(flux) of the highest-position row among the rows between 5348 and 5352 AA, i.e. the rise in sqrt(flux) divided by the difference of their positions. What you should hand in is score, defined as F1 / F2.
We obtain 1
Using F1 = 0.07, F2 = 0.07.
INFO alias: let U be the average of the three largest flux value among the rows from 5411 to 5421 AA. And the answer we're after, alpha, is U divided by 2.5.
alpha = 6.65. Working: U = 16.6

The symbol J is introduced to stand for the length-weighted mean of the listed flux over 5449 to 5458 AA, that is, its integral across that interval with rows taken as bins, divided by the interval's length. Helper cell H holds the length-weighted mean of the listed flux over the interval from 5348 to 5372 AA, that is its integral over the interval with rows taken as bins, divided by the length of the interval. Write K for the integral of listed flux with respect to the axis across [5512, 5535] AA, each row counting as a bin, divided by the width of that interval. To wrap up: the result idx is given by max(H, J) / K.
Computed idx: 1.018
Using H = 16.2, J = 16.6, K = 16.3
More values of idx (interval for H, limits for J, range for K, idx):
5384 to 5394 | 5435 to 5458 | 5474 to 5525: 1.000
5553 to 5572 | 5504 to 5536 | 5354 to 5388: 0.991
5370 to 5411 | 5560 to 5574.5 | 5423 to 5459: 1.001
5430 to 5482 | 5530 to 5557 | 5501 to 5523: 1.015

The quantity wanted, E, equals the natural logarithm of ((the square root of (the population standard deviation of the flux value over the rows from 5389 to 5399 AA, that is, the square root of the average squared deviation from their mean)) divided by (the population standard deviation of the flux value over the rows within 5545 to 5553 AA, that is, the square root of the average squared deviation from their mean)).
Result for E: 0.37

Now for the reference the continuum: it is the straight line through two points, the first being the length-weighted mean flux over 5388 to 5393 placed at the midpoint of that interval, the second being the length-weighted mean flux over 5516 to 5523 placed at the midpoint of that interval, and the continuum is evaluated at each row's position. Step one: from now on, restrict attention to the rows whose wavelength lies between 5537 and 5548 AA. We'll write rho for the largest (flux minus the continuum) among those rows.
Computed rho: 1.0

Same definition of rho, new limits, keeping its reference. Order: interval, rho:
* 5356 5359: -0.2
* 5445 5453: 1.6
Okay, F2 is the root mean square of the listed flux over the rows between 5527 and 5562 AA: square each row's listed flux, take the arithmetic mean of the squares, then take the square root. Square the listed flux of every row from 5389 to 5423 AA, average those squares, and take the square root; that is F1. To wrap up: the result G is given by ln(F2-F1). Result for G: -2.26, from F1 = 16.2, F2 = 16.3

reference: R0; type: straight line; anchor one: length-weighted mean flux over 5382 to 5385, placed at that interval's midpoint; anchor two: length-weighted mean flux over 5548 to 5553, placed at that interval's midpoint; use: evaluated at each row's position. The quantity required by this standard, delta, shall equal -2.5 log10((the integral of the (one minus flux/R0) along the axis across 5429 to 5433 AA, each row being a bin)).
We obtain 2.05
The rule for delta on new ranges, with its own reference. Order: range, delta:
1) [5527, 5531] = 2.24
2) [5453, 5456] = 2.61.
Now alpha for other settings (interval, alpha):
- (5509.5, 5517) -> 6.85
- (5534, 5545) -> 6.69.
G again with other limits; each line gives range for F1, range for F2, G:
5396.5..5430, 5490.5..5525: -1.85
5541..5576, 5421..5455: -2.10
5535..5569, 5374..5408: -3.43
